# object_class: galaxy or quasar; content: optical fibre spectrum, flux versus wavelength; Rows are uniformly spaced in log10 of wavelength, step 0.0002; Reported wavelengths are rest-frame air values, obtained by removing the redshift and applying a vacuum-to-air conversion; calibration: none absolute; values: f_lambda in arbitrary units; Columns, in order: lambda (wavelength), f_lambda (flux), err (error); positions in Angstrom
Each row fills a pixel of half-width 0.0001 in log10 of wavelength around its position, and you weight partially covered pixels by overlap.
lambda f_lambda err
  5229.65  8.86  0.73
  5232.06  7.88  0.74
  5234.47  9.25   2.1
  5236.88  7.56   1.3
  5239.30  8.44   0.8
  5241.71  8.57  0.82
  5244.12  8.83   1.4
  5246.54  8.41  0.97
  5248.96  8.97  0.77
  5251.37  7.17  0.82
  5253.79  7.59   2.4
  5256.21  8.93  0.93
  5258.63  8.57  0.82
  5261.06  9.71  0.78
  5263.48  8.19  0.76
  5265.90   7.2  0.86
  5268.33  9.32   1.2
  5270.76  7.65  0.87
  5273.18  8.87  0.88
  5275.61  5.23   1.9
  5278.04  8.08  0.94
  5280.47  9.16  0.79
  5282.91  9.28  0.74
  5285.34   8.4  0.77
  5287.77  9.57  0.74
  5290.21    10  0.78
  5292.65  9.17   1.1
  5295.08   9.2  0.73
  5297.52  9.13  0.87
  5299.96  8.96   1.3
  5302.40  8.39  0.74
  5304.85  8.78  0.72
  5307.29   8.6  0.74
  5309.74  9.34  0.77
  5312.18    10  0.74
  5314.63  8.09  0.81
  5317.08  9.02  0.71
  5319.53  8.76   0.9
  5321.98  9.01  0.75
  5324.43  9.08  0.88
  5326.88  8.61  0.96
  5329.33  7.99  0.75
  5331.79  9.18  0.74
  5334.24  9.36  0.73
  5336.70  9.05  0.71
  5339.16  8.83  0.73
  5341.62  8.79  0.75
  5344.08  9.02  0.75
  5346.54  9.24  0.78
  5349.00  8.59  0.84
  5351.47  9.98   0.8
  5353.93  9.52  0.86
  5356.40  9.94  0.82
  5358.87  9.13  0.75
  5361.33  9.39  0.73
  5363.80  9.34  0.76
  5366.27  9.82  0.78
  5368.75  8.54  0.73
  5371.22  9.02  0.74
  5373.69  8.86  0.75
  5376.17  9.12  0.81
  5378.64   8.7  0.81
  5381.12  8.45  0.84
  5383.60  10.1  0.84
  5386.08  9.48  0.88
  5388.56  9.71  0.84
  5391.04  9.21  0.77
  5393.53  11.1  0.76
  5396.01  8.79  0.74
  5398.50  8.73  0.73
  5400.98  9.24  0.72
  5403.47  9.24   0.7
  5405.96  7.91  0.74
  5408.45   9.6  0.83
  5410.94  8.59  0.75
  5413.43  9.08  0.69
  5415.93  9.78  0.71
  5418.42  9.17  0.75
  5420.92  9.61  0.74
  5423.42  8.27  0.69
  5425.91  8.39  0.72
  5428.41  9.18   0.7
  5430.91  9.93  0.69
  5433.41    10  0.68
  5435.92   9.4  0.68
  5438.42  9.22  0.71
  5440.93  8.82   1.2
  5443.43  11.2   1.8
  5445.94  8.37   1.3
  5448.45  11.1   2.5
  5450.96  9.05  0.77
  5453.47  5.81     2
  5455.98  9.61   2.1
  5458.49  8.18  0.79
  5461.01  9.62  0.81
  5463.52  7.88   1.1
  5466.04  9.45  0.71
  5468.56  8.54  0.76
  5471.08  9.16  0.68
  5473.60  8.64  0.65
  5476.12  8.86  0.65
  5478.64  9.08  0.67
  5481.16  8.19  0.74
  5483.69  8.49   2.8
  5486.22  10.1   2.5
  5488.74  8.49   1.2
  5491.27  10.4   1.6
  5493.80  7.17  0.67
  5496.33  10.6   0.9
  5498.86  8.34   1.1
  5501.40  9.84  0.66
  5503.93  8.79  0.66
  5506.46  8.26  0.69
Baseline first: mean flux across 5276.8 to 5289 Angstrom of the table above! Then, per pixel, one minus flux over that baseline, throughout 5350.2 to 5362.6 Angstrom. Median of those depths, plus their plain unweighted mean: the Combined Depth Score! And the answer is -0.15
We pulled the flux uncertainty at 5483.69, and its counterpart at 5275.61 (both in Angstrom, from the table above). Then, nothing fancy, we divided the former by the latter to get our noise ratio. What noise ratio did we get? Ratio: 1.5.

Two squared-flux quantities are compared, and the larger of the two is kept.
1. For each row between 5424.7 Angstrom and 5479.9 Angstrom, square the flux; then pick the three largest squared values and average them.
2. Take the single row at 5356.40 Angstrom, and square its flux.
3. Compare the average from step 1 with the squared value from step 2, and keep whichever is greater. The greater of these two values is 116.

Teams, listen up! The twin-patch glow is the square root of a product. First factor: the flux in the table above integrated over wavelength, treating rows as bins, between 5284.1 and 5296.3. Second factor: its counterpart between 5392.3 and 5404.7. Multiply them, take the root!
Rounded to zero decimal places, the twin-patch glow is 115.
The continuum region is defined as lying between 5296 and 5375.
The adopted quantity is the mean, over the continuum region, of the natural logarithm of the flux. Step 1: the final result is 2.20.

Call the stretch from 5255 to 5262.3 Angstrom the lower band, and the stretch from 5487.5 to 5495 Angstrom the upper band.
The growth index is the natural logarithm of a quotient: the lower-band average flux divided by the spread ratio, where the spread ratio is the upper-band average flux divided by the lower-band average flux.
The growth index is 2.25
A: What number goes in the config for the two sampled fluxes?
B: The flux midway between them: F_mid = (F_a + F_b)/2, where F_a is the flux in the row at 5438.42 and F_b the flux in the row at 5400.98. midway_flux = 9.23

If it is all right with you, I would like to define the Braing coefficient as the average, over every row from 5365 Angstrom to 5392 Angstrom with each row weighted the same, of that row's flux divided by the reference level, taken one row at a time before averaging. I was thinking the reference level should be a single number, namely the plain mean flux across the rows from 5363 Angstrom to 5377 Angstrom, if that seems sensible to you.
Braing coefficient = 1.01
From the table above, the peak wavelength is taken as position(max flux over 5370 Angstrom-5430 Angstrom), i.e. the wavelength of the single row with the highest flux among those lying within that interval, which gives 5393.53 Angstrom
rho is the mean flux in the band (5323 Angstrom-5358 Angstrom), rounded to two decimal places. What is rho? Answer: 9.08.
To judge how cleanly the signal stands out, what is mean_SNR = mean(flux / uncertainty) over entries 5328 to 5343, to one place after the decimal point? 12.1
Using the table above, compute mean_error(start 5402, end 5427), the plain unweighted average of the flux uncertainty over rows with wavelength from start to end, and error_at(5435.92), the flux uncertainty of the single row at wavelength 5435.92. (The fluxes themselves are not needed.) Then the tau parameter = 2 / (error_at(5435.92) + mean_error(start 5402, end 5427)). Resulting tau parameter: 1.42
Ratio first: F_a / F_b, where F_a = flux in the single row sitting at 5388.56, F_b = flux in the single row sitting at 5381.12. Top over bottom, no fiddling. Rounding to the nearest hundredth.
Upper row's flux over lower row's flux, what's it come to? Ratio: 1.15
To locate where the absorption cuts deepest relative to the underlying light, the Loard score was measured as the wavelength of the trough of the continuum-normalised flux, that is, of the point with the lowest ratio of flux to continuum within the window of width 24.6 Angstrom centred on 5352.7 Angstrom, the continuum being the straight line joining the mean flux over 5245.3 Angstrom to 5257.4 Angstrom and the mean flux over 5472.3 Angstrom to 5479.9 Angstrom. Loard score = 5349.00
